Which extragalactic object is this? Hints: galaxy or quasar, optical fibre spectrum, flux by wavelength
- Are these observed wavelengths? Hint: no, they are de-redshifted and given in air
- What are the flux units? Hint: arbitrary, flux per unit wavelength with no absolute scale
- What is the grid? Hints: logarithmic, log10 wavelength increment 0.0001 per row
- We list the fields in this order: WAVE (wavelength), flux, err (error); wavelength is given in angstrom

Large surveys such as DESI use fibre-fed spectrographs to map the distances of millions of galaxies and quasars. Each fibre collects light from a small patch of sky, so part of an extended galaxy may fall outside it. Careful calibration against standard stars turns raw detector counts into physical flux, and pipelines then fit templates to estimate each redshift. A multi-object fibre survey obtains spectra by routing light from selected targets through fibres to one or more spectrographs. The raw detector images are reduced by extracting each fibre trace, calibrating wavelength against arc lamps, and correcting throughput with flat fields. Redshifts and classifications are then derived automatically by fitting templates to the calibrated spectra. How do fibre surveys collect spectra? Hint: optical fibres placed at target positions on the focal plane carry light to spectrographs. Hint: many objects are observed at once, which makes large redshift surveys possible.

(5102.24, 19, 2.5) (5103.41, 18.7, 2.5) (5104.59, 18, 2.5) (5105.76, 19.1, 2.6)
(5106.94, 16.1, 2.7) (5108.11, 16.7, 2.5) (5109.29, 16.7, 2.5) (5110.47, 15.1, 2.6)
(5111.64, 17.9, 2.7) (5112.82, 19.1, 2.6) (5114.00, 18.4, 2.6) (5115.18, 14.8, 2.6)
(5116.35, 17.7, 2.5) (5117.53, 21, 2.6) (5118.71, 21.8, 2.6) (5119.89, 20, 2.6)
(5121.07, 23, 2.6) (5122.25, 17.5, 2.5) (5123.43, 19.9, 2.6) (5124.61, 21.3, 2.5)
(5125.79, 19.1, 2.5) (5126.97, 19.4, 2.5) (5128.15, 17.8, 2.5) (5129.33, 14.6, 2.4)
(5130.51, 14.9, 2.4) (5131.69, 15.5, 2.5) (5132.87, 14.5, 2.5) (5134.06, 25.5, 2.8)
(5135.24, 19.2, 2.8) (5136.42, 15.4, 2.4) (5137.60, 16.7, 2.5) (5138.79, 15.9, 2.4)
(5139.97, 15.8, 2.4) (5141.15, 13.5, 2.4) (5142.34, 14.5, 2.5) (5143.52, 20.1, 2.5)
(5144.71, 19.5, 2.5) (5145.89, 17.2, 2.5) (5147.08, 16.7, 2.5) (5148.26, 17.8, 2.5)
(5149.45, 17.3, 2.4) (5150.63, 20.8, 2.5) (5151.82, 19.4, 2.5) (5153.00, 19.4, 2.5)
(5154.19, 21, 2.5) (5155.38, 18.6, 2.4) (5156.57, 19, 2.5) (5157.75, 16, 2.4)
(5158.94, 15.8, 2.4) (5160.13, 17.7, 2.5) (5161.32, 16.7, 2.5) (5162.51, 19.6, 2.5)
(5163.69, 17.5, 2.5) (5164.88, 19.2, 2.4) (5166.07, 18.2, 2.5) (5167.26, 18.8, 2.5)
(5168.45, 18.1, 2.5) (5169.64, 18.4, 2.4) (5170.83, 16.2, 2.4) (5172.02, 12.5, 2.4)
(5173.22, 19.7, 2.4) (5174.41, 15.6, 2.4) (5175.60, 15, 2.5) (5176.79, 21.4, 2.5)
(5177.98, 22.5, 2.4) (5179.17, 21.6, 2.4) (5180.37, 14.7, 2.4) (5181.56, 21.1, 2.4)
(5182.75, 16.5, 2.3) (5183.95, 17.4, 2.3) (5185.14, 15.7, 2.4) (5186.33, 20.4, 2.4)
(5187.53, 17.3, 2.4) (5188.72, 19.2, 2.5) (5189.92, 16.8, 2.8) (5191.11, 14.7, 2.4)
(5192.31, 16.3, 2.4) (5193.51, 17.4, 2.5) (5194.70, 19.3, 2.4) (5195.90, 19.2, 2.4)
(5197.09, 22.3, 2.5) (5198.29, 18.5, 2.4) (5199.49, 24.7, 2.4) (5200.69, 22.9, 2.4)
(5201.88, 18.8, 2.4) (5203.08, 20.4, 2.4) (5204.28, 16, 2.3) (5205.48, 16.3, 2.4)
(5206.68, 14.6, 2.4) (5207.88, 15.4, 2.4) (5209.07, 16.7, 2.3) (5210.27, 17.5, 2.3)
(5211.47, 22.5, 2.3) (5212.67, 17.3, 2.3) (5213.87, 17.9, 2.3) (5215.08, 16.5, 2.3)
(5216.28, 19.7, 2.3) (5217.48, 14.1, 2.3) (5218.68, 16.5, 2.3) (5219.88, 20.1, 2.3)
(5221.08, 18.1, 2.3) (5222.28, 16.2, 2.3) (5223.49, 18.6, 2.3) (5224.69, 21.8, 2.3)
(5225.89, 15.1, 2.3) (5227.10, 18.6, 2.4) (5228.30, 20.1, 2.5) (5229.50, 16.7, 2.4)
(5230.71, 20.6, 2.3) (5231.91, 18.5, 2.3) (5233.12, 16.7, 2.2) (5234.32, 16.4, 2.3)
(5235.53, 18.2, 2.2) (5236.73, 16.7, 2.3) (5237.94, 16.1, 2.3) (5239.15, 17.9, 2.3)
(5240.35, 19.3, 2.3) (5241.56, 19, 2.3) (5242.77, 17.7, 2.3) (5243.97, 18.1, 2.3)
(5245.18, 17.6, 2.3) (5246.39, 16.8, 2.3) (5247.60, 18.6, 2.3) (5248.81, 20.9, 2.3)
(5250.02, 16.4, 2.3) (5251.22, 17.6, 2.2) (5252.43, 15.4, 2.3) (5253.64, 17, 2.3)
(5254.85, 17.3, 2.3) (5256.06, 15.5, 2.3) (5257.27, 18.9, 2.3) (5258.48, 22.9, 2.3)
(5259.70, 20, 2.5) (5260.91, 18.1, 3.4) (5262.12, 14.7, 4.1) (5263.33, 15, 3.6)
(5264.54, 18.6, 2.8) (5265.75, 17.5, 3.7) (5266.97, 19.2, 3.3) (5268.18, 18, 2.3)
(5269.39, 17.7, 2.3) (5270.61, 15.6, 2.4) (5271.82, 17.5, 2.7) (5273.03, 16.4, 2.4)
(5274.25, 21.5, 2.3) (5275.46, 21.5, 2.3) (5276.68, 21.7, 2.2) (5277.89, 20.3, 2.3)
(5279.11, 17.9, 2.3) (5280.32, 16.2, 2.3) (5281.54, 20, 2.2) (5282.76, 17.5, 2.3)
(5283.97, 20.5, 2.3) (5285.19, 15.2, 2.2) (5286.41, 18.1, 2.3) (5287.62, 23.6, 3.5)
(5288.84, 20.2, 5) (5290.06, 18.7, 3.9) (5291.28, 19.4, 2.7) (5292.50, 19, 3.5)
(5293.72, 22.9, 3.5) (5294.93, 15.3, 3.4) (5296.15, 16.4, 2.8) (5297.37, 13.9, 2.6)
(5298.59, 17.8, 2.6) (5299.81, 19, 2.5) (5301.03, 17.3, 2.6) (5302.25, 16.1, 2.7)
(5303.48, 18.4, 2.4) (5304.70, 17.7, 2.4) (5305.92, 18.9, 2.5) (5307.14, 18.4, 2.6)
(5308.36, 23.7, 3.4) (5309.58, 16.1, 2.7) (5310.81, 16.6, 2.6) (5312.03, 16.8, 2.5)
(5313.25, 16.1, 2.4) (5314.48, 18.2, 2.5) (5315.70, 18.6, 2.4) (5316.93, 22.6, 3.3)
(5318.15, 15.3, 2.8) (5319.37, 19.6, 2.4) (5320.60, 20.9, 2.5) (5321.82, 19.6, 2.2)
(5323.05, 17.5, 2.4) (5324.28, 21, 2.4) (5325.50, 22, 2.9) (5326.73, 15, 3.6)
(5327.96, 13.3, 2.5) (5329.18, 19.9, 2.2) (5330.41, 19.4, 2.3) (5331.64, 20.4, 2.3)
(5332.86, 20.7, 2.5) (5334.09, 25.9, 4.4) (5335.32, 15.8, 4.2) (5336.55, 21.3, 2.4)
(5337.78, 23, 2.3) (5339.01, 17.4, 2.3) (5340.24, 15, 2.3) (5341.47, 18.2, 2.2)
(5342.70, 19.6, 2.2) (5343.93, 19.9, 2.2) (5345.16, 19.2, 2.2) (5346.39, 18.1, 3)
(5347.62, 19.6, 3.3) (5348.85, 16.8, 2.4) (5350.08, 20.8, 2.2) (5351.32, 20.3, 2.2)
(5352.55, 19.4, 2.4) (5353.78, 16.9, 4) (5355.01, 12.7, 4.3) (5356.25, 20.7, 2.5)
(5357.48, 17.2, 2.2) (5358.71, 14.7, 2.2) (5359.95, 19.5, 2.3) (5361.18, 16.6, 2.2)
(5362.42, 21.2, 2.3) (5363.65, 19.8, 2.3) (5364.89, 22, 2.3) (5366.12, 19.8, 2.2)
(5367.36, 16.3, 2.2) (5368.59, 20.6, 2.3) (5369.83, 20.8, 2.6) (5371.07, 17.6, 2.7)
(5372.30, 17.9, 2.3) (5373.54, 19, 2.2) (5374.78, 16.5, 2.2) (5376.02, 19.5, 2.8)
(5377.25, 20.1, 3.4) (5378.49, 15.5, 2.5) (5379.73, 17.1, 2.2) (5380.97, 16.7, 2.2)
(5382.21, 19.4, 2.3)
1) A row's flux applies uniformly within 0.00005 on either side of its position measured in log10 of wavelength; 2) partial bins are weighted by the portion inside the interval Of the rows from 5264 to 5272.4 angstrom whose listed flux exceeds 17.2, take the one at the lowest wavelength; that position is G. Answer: 5264.54 angstrom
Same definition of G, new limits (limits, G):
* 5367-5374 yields 5368.59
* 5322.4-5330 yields 5323.05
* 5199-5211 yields 5199.49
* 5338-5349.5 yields 5339.01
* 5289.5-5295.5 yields 5290.06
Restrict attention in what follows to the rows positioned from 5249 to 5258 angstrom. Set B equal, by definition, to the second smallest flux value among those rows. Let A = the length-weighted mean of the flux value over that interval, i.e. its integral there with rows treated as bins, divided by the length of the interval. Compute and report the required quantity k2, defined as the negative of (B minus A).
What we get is 1.7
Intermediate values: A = 17.2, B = 15.5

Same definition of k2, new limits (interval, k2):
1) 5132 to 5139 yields 2.5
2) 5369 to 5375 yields 0.9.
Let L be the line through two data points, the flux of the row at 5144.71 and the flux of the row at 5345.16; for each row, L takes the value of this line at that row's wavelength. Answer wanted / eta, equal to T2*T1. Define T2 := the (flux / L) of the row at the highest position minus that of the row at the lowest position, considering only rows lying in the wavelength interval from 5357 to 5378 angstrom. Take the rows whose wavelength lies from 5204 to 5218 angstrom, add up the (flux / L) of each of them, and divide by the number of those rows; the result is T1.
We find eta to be 0.13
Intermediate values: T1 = 0.878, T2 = 0.15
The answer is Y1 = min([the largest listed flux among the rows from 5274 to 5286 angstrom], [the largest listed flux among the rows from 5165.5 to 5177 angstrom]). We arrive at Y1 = 21.4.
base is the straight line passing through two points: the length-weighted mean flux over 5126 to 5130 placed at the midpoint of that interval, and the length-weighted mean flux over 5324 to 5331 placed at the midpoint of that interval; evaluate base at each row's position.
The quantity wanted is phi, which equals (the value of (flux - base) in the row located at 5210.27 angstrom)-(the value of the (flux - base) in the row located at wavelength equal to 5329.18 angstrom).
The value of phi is -1.9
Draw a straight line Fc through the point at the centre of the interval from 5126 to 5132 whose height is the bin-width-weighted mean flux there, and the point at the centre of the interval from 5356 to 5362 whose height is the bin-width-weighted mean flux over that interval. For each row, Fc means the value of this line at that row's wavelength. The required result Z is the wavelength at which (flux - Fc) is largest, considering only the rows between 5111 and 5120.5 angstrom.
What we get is 5118.71 angstrom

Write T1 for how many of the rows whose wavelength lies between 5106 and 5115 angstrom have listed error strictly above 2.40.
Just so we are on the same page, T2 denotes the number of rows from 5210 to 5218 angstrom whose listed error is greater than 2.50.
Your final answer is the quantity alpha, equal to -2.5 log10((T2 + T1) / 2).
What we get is -1.36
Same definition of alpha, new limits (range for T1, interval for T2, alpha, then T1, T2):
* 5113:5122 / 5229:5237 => -1.36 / 7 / 0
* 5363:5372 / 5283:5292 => -1.19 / 2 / 4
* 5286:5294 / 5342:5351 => -1.51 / 6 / 2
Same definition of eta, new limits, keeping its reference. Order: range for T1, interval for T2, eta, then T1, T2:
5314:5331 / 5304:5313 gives -0.05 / 0.976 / -0.05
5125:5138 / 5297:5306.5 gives 0.23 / 0.897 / 0.26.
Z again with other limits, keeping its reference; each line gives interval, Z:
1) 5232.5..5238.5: 5235.53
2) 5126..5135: 5134.06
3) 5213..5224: 5219.88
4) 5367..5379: 5369.83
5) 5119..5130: 5121.07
